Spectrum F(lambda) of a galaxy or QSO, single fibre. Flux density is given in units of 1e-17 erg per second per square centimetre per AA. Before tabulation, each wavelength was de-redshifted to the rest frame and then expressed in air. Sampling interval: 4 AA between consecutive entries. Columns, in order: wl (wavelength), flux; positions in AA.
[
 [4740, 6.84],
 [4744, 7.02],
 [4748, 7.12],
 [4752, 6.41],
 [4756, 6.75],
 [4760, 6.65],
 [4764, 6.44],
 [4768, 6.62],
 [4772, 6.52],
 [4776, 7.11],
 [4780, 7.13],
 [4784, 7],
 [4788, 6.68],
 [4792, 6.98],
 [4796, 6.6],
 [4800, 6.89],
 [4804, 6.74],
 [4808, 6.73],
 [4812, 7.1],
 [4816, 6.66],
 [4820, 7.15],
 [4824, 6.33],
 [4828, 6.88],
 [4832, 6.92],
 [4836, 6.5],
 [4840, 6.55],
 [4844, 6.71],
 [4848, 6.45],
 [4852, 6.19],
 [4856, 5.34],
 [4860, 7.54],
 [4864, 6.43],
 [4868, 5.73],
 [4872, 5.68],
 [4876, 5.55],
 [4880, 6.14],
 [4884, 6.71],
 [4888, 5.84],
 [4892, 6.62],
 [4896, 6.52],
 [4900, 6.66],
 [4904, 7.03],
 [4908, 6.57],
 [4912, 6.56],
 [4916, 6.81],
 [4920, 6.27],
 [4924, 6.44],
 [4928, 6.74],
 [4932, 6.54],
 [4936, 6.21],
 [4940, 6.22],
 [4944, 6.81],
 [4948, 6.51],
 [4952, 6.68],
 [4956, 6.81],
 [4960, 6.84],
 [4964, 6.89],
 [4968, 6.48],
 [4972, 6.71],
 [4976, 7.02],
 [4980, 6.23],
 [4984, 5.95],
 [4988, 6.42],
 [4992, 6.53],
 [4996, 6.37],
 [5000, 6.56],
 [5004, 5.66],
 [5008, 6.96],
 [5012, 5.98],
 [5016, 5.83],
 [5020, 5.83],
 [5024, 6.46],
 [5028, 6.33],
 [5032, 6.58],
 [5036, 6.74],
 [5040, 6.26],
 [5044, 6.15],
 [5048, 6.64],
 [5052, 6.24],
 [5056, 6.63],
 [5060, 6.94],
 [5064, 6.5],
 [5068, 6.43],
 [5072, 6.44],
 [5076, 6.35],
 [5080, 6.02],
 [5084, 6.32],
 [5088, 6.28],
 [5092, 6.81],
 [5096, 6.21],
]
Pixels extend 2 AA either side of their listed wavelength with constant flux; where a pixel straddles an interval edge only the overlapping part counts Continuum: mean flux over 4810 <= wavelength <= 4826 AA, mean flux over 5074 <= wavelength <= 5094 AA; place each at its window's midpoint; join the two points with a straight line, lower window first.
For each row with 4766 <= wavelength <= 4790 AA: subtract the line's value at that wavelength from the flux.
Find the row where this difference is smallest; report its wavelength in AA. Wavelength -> 4772 AA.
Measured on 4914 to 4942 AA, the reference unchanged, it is 4936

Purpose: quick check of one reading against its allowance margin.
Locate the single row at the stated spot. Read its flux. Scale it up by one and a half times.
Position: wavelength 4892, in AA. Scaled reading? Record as 9.9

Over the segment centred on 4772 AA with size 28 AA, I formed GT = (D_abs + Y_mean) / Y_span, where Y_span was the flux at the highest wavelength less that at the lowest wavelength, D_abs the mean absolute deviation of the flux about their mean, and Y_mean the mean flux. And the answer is 20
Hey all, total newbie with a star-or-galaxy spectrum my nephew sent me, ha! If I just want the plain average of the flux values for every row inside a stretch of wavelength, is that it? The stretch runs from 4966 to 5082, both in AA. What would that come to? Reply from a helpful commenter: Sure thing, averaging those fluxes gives 6.39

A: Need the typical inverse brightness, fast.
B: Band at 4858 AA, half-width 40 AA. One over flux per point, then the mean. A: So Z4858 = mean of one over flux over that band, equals 0.158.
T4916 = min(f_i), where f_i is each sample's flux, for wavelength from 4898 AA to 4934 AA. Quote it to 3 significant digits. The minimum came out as 6.27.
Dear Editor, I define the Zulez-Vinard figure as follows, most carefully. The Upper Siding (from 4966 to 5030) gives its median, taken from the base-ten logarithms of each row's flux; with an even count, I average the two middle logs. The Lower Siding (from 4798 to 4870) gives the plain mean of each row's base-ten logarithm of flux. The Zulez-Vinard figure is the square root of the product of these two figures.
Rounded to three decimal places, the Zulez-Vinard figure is 0.812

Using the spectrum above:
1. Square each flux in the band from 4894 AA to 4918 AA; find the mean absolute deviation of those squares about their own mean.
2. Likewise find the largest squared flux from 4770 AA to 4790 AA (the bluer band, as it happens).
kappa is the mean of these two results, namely 26.4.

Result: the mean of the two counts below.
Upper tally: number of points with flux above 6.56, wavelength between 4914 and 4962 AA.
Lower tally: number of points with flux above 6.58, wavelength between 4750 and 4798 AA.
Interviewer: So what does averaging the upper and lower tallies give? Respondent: 7.5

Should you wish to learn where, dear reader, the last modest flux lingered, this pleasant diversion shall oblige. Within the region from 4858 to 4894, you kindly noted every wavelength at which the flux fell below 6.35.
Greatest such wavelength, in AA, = 4888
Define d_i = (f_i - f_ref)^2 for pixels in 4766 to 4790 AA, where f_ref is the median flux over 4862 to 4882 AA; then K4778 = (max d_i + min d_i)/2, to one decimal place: 1.3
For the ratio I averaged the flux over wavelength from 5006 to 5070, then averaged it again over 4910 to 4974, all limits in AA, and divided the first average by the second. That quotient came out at 0.971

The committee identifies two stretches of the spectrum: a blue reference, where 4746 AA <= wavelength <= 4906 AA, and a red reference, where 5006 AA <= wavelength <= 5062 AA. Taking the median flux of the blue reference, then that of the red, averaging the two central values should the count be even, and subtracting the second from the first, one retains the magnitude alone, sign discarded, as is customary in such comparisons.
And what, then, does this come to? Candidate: 0.26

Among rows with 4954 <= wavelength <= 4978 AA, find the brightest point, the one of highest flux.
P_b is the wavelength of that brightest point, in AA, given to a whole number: 4976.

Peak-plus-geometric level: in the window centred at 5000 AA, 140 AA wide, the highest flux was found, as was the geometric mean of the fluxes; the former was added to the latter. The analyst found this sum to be 13.5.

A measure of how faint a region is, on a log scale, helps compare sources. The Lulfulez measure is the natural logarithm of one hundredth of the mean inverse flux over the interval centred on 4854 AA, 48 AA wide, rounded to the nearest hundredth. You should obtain -6.44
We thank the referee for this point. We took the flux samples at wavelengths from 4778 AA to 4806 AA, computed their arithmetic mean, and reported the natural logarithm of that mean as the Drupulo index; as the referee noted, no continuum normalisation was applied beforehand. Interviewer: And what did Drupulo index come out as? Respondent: 1.93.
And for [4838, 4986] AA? 1.87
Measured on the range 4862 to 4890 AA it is 1.79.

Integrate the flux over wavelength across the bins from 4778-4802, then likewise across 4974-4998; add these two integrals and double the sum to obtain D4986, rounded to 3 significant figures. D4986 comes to 638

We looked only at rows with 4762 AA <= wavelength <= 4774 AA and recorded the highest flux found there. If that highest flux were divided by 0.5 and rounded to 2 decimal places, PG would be 13.24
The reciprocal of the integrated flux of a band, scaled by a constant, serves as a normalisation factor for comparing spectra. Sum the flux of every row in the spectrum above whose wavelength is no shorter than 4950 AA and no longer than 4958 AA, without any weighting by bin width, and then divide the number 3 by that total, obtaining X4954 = 0.222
